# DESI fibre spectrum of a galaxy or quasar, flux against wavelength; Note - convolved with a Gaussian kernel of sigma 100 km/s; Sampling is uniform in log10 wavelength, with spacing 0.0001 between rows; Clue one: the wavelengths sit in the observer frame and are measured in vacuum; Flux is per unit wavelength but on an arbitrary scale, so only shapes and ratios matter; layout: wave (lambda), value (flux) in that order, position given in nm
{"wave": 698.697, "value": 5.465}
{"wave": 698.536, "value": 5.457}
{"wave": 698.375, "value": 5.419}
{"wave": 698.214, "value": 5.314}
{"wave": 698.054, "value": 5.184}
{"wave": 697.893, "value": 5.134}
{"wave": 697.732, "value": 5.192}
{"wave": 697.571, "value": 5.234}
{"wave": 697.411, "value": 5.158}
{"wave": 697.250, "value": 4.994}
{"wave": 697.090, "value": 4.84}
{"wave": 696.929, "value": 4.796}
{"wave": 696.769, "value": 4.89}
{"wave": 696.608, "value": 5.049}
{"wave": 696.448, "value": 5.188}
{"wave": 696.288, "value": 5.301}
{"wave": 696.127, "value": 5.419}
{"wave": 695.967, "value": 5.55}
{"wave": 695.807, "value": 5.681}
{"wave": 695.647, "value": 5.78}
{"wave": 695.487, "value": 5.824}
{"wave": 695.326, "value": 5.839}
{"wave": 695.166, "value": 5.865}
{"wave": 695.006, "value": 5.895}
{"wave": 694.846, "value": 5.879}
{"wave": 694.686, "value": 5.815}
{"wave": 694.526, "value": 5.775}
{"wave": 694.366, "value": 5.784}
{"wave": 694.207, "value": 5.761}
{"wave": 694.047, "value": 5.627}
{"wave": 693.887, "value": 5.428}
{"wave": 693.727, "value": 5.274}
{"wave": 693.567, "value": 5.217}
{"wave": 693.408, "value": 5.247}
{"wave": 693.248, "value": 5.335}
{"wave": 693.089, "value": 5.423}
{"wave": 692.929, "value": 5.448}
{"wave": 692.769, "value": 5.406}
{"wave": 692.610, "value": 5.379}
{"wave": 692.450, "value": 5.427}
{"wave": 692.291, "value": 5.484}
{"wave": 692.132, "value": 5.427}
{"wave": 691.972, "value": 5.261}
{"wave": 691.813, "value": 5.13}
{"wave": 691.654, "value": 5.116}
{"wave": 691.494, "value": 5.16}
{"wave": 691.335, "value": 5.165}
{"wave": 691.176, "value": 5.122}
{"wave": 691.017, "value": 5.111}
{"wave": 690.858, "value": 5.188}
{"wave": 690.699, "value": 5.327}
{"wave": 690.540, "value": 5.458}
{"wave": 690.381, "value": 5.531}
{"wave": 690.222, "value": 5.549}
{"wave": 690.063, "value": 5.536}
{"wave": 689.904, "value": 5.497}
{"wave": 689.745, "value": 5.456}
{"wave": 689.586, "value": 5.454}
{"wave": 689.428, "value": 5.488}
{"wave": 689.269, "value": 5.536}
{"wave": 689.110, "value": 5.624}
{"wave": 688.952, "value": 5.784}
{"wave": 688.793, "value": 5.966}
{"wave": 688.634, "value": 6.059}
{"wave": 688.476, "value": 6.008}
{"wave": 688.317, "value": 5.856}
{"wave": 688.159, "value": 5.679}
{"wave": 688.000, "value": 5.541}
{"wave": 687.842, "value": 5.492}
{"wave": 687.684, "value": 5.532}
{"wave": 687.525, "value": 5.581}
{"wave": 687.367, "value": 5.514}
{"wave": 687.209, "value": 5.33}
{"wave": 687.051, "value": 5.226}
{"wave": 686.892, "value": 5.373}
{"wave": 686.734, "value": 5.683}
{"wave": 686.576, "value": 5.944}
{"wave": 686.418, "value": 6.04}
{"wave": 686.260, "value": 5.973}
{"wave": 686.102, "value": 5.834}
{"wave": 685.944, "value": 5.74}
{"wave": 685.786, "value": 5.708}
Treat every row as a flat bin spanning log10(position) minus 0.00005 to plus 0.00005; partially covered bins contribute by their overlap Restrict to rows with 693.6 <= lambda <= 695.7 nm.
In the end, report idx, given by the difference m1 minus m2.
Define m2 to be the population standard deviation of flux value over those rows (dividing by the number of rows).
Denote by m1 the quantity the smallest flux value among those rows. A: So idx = 5.10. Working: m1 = 5.274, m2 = 0.18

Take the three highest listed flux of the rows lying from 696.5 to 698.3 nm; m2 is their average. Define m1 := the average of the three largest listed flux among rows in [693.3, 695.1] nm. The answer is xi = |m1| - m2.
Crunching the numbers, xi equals 0.62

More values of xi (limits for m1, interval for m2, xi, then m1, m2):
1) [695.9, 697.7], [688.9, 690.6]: -0.23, 5.42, 5.652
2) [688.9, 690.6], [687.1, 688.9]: -0.36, 5.65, 6.011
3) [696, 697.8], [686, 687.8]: -0.67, 5.32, 5.986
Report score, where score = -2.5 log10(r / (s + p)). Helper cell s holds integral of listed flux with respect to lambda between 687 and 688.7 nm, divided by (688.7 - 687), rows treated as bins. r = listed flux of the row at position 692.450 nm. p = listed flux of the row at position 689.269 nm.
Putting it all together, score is 0.783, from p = 5.536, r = 5.427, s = 5.63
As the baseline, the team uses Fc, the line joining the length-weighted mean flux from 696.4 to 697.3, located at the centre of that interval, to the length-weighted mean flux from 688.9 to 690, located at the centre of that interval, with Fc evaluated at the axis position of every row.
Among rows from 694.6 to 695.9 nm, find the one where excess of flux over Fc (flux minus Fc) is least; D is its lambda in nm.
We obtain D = 695.807 nm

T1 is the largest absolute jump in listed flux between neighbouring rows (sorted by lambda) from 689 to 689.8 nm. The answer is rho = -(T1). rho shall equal -0.088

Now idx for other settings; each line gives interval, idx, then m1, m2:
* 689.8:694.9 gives 4.89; 5.111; 0.22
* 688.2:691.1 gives 4.85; 5.111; 0.26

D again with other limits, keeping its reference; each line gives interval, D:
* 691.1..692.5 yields 691.176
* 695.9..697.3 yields 696.929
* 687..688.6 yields 687.051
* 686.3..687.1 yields 687.051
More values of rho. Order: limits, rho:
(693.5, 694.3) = -0.199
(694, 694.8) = -0.134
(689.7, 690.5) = -0.041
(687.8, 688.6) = -0.177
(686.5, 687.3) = -0.310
